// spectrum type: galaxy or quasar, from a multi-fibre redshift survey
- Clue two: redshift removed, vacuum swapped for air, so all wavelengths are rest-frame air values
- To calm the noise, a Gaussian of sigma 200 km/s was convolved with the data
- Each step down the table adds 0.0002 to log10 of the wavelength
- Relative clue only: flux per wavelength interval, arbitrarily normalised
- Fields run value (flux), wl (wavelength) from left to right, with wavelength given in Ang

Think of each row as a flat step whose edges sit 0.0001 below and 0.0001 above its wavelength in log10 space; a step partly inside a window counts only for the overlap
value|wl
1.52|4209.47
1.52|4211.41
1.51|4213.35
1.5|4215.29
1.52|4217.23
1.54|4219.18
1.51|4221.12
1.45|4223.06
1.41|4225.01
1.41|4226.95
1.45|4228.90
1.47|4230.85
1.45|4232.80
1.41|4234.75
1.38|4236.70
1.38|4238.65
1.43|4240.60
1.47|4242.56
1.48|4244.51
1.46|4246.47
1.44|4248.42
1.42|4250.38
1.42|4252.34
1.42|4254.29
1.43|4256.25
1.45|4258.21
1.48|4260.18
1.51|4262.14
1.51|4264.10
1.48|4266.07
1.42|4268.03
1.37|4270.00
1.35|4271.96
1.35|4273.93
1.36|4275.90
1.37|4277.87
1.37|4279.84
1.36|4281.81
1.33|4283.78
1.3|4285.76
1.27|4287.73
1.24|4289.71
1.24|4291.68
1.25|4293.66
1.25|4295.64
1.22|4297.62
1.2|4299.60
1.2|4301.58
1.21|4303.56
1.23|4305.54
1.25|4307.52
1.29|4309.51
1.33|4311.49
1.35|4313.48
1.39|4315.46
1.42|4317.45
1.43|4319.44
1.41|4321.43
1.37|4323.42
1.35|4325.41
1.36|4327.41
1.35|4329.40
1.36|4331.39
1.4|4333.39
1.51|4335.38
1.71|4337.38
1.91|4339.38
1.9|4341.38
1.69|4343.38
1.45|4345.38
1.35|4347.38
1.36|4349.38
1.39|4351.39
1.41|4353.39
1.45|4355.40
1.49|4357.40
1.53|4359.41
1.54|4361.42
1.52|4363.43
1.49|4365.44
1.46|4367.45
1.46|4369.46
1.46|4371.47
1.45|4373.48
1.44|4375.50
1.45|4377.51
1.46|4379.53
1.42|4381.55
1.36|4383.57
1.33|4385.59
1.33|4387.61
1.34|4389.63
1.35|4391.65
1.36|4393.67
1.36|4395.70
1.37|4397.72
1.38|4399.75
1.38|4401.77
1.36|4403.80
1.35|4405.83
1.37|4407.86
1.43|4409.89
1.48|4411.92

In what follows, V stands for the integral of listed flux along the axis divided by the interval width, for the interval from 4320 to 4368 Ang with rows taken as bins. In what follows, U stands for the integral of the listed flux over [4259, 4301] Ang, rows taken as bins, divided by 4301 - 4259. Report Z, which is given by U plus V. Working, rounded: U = 1.34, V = 1.49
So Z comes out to 2.83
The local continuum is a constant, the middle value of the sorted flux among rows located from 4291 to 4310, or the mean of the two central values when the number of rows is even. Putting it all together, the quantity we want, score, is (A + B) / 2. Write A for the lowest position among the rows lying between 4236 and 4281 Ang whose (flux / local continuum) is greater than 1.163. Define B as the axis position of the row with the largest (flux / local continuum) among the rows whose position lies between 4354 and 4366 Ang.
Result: 4302.0 Ang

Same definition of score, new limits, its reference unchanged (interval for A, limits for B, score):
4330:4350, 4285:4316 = 4325.4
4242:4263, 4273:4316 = 4279.0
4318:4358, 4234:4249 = 4289.9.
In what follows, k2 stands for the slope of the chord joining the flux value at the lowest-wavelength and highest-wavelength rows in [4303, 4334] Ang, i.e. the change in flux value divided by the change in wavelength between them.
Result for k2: 0.0064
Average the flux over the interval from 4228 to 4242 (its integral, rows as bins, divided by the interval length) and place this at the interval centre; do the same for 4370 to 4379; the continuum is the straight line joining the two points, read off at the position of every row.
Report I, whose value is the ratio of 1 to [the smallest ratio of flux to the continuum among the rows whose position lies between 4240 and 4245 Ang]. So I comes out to 0.997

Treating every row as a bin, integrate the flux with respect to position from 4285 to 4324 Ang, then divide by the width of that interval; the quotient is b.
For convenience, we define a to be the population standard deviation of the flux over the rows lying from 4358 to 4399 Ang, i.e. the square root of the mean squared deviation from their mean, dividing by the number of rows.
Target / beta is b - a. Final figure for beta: 1.22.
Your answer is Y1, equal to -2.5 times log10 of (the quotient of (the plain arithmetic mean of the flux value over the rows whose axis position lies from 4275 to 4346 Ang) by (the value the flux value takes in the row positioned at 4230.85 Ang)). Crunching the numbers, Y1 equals 0.07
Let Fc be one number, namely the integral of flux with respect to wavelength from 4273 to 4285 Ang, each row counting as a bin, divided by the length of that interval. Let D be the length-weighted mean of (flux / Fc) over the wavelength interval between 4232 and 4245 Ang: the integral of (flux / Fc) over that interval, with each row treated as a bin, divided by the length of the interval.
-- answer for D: 1.05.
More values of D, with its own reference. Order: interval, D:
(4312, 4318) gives 1.02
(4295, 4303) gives 0.90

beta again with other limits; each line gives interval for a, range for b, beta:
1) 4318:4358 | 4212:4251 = 1.28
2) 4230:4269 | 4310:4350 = 1.43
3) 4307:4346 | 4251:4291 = 1.20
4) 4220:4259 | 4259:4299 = 1.32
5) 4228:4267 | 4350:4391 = 1.40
